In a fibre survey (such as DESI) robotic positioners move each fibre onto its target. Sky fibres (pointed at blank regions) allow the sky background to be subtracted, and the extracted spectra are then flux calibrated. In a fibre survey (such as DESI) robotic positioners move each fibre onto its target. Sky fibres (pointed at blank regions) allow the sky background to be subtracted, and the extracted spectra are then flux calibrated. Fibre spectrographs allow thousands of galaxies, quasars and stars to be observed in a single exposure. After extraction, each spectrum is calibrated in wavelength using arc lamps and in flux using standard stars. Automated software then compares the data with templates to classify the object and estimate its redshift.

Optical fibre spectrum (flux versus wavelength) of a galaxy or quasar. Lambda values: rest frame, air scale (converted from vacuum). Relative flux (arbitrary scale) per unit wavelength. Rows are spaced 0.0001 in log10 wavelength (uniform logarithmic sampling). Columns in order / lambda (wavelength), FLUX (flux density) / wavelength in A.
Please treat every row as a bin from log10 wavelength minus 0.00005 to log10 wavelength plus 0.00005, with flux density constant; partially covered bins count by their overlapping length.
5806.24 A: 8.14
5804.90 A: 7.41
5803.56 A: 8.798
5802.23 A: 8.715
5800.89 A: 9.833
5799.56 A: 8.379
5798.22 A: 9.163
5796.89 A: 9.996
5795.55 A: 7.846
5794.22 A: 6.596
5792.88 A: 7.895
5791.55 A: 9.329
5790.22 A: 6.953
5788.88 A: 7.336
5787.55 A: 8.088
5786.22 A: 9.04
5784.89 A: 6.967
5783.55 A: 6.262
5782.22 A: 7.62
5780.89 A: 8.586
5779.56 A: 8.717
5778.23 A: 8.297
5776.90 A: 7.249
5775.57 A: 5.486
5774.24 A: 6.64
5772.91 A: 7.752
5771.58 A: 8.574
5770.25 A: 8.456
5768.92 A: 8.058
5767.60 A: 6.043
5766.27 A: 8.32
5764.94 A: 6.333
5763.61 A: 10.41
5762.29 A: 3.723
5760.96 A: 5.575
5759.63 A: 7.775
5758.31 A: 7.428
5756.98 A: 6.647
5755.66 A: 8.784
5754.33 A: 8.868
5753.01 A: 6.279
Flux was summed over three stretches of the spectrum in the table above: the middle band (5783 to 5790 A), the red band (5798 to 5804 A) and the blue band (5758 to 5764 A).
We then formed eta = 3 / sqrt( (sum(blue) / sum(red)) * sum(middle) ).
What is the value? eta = 0.55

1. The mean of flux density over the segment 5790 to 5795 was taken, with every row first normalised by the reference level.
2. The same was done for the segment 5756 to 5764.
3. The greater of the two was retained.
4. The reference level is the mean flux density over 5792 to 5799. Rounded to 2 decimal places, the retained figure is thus 0.93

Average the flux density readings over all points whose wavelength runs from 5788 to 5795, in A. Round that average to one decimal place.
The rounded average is 7.6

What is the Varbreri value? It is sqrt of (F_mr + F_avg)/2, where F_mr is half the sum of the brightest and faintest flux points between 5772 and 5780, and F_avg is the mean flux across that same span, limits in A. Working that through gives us 2.69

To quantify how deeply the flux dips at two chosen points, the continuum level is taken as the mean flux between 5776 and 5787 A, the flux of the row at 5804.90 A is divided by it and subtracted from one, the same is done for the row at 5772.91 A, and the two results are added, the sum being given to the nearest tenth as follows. 0.1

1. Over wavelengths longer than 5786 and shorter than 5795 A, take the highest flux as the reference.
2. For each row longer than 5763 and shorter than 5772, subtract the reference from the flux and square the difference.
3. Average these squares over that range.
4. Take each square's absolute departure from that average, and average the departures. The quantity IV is 3.6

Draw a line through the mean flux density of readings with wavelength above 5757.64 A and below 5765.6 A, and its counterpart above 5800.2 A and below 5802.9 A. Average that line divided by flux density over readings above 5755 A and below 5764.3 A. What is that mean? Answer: 1.04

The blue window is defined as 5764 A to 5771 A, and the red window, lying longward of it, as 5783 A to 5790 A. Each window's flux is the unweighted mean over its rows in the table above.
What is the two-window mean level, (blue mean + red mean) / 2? 7.5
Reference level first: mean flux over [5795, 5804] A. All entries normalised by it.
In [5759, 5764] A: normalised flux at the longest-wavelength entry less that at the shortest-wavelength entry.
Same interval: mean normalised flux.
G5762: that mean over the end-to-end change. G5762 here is 3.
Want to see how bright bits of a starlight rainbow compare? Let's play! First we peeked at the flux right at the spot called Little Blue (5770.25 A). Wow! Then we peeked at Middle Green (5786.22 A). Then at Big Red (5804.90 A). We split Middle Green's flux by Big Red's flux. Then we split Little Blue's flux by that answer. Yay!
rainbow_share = 6.9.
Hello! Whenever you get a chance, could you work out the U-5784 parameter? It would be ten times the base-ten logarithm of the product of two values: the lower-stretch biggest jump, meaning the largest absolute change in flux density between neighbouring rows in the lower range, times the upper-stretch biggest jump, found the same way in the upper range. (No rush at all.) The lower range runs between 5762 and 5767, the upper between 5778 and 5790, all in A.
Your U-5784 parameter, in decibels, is 11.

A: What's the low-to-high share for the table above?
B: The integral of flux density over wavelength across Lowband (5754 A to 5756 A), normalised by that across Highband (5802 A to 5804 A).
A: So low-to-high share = 1.00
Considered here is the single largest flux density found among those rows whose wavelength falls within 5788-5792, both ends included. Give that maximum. 9.329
